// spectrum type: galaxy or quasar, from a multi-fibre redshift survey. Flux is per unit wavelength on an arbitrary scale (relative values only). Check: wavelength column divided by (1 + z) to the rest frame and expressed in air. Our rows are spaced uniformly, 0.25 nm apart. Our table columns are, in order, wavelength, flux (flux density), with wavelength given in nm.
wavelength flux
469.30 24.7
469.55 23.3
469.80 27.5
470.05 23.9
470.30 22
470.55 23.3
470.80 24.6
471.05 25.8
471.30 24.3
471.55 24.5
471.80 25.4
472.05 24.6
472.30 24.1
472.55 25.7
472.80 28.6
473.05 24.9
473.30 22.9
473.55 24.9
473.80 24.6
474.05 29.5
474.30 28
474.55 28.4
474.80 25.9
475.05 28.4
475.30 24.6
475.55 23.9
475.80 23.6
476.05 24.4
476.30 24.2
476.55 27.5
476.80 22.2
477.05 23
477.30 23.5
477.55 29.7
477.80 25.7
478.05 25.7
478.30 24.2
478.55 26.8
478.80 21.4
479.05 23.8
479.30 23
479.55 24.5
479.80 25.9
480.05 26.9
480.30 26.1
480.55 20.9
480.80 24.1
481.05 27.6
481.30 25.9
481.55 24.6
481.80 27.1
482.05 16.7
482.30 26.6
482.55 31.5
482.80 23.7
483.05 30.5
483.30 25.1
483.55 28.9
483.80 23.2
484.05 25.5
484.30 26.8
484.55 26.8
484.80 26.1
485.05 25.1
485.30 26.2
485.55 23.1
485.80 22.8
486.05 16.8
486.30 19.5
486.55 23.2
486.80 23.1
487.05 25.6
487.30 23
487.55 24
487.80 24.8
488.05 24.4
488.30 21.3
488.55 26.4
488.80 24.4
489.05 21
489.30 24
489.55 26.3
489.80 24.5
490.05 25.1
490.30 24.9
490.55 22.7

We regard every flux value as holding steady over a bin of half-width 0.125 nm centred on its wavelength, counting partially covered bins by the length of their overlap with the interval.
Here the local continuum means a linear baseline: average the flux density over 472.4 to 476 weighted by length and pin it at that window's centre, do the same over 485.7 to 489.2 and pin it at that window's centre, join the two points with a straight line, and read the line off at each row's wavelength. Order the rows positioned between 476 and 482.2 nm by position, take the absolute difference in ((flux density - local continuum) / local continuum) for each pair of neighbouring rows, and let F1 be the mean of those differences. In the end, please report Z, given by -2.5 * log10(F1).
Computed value 2.4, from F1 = 0.11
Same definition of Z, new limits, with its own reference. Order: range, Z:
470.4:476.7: 3.0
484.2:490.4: 2.7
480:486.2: 2.0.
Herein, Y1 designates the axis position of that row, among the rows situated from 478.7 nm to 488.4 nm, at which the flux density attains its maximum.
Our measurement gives 482.55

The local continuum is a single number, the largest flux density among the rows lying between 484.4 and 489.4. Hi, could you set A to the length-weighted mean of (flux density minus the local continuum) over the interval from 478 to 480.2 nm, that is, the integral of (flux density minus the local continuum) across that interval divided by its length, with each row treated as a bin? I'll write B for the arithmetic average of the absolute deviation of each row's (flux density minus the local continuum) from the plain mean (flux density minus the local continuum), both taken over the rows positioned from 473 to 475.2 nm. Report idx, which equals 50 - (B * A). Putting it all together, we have 54.1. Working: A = -2.1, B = 1.9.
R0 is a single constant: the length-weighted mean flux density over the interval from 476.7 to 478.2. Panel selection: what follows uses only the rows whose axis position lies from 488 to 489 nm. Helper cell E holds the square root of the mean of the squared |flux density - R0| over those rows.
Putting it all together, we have 2.0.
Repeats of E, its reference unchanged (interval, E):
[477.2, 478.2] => 2.5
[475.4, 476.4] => 1.0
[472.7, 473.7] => 2.1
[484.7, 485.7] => 1.3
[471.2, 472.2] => 0.5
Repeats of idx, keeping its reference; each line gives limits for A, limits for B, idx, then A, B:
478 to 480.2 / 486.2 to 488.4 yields 52.8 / -2.1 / 1.3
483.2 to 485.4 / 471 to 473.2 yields 50.8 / -0.8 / 0.9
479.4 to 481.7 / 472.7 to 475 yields 53.2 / -1.6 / 2.0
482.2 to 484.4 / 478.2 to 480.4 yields 49.9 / 0.1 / 1.5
